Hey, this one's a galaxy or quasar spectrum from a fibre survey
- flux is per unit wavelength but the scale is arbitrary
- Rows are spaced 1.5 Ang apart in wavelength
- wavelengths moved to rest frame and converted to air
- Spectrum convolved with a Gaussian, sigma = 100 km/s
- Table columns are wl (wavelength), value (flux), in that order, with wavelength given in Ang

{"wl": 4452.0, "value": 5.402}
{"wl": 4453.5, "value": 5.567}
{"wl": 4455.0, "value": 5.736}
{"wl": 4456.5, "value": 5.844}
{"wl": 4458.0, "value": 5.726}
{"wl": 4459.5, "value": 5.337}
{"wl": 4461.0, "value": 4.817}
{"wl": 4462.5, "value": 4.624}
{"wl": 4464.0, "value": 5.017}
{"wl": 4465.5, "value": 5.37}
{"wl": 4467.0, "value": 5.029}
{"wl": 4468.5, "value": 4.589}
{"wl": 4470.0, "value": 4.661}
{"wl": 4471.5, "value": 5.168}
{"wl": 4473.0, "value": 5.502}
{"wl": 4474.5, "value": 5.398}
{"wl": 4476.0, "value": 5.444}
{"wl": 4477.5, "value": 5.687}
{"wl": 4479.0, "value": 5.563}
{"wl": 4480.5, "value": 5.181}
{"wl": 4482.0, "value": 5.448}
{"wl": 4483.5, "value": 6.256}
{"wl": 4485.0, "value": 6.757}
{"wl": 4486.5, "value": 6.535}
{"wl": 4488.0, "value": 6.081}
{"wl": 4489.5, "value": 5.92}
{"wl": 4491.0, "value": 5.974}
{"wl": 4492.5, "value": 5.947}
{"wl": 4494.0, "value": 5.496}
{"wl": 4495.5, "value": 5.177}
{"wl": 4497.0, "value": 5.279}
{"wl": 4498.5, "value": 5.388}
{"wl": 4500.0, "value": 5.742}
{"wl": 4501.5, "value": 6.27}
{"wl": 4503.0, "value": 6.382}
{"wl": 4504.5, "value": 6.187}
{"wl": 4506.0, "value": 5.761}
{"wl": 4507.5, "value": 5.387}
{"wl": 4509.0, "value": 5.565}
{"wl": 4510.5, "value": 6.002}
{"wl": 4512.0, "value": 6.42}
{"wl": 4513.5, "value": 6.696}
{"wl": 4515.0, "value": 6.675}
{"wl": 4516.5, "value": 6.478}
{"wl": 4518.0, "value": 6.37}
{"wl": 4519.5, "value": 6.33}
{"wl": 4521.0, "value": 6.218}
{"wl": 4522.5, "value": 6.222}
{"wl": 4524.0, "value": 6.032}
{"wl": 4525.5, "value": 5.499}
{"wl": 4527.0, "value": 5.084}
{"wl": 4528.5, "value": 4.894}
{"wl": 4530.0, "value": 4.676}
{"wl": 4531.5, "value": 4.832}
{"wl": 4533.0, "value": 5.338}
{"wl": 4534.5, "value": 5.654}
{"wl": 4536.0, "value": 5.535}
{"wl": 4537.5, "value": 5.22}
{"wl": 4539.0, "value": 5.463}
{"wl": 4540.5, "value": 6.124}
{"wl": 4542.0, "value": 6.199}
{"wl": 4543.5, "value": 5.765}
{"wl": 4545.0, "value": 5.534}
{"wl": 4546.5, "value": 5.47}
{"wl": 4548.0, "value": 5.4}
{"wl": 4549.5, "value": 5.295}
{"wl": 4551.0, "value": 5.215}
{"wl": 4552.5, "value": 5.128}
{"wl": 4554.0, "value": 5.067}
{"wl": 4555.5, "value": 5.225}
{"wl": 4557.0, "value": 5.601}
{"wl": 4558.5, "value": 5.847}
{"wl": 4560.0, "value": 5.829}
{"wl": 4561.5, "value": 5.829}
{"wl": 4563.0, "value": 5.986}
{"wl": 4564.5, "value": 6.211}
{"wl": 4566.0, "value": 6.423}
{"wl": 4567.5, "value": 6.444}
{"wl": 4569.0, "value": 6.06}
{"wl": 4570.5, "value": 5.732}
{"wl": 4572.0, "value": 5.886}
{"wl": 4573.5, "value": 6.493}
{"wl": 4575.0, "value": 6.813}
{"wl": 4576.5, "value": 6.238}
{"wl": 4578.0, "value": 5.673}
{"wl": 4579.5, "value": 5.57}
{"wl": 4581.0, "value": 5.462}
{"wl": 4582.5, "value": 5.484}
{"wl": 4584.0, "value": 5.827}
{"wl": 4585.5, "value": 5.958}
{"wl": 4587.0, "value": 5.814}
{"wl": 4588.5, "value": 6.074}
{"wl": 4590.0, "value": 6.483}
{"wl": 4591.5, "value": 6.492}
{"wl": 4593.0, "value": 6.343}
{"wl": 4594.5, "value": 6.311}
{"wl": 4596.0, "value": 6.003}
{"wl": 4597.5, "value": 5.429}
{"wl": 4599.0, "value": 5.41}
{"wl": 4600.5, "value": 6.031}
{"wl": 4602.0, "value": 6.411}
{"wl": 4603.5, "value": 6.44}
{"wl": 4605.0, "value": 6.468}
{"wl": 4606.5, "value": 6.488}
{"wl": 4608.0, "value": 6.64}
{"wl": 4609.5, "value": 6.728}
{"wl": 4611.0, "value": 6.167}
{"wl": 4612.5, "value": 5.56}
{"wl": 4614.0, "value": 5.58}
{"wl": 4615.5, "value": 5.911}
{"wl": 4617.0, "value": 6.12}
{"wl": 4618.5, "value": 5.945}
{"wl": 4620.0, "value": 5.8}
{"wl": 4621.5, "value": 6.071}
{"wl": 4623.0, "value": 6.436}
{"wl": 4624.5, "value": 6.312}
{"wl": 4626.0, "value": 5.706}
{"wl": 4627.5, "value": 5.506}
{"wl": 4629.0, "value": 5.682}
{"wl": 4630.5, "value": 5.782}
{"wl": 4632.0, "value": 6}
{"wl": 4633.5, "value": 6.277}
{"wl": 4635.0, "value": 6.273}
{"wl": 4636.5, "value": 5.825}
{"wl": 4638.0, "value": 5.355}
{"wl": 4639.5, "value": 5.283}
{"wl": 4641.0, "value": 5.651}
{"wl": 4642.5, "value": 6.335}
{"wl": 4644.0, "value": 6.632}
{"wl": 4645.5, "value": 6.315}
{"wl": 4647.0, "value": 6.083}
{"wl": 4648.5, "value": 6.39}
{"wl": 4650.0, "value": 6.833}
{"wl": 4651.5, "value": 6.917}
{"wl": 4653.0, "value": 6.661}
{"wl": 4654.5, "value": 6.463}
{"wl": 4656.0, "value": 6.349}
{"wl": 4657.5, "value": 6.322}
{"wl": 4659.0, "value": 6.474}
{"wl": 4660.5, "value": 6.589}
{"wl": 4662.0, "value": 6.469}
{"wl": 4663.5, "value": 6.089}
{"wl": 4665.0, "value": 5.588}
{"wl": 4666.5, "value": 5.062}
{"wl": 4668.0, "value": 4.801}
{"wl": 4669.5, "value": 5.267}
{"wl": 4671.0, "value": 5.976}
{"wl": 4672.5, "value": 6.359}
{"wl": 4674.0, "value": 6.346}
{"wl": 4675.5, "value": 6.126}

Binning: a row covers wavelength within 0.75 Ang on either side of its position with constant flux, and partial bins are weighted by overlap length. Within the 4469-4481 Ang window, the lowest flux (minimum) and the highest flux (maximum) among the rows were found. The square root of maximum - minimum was 1.01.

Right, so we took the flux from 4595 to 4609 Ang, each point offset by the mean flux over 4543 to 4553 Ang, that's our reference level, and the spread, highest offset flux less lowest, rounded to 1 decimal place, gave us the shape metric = 1.2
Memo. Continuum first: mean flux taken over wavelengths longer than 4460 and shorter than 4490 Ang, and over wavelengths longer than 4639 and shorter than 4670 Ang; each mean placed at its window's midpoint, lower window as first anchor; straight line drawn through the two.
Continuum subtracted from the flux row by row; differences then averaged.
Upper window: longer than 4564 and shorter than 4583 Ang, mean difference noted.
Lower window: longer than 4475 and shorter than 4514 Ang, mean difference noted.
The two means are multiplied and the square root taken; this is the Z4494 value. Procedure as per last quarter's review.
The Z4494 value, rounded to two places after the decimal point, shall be 0.27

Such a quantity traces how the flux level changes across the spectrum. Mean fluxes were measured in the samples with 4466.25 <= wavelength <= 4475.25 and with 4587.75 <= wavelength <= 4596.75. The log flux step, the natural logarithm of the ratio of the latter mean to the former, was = 0.22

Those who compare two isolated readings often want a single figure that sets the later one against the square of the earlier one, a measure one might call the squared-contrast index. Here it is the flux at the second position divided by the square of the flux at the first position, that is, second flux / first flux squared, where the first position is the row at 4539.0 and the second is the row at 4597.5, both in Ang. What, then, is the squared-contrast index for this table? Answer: 0.182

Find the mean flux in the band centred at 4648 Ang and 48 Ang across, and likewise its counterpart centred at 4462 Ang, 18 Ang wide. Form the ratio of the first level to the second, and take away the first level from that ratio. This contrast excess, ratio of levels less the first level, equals -4.88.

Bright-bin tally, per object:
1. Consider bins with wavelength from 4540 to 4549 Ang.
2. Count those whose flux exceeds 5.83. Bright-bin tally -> 2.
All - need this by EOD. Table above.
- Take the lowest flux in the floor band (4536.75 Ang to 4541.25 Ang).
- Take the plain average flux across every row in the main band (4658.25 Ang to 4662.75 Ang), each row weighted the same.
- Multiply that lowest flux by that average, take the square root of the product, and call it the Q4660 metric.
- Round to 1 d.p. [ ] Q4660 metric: 5.8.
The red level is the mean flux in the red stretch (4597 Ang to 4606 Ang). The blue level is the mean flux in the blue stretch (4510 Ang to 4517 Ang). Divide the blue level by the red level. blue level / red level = 1.07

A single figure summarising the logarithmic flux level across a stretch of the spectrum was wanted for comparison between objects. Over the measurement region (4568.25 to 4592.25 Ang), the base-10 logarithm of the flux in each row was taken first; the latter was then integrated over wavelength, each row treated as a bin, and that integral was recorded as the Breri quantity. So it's 18.7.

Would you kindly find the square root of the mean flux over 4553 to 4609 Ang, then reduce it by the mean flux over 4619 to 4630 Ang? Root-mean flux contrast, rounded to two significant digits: -3.5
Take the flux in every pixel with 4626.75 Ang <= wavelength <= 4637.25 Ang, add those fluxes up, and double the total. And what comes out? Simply 83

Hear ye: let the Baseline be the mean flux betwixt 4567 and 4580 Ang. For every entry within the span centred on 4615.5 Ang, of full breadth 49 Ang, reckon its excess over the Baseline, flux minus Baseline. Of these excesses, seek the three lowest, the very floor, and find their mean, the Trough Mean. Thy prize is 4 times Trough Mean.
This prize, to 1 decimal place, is -3.0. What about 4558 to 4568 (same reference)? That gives -1.1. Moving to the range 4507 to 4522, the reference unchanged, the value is -1.8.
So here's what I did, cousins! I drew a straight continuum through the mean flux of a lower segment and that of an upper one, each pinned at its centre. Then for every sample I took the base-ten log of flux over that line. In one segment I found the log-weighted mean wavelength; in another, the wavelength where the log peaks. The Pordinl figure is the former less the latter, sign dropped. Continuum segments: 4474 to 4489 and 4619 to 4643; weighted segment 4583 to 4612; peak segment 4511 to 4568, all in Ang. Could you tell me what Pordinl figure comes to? 88.1 Ang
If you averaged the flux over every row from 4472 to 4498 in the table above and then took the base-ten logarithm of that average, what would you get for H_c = 0.759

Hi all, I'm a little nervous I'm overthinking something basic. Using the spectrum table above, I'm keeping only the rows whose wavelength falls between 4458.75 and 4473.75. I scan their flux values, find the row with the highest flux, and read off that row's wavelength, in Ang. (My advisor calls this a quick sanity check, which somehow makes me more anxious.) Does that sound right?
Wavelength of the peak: 4473.0 Ang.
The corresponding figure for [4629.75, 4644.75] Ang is 4644.0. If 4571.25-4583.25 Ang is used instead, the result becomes 4575.0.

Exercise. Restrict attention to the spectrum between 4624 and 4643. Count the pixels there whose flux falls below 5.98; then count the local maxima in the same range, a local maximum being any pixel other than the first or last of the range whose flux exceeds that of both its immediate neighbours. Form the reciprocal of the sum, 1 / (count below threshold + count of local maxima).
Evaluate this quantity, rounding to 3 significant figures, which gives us 0.111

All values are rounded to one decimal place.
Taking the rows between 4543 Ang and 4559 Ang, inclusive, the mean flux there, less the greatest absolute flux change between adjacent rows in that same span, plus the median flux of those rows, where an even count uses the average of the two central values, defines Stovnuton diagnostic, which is 10.4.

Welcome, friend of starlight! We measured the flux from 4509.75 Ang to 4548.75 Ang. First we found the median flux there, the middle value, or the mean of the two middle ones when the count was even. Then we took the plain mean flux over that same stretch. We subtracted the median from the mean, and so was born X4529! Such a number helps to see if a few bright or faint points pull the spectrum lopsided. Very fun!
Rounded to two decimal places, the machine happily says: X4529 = 0.06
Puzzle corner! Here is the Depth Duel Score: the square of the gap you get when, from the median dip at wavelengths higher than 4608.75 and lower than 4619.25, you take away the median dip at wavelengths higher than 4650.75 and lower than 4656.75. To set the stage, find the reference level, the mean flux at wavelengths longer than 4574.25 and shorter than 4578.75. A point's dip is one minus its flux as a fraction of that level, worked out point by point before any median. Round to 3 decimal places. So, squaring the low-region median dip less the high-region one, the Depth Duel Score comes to 0.010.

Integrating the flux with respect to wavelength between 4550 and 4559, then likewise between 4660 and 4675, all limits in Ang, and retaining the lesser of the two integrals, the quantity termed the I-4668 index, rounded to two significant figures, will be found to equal 48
